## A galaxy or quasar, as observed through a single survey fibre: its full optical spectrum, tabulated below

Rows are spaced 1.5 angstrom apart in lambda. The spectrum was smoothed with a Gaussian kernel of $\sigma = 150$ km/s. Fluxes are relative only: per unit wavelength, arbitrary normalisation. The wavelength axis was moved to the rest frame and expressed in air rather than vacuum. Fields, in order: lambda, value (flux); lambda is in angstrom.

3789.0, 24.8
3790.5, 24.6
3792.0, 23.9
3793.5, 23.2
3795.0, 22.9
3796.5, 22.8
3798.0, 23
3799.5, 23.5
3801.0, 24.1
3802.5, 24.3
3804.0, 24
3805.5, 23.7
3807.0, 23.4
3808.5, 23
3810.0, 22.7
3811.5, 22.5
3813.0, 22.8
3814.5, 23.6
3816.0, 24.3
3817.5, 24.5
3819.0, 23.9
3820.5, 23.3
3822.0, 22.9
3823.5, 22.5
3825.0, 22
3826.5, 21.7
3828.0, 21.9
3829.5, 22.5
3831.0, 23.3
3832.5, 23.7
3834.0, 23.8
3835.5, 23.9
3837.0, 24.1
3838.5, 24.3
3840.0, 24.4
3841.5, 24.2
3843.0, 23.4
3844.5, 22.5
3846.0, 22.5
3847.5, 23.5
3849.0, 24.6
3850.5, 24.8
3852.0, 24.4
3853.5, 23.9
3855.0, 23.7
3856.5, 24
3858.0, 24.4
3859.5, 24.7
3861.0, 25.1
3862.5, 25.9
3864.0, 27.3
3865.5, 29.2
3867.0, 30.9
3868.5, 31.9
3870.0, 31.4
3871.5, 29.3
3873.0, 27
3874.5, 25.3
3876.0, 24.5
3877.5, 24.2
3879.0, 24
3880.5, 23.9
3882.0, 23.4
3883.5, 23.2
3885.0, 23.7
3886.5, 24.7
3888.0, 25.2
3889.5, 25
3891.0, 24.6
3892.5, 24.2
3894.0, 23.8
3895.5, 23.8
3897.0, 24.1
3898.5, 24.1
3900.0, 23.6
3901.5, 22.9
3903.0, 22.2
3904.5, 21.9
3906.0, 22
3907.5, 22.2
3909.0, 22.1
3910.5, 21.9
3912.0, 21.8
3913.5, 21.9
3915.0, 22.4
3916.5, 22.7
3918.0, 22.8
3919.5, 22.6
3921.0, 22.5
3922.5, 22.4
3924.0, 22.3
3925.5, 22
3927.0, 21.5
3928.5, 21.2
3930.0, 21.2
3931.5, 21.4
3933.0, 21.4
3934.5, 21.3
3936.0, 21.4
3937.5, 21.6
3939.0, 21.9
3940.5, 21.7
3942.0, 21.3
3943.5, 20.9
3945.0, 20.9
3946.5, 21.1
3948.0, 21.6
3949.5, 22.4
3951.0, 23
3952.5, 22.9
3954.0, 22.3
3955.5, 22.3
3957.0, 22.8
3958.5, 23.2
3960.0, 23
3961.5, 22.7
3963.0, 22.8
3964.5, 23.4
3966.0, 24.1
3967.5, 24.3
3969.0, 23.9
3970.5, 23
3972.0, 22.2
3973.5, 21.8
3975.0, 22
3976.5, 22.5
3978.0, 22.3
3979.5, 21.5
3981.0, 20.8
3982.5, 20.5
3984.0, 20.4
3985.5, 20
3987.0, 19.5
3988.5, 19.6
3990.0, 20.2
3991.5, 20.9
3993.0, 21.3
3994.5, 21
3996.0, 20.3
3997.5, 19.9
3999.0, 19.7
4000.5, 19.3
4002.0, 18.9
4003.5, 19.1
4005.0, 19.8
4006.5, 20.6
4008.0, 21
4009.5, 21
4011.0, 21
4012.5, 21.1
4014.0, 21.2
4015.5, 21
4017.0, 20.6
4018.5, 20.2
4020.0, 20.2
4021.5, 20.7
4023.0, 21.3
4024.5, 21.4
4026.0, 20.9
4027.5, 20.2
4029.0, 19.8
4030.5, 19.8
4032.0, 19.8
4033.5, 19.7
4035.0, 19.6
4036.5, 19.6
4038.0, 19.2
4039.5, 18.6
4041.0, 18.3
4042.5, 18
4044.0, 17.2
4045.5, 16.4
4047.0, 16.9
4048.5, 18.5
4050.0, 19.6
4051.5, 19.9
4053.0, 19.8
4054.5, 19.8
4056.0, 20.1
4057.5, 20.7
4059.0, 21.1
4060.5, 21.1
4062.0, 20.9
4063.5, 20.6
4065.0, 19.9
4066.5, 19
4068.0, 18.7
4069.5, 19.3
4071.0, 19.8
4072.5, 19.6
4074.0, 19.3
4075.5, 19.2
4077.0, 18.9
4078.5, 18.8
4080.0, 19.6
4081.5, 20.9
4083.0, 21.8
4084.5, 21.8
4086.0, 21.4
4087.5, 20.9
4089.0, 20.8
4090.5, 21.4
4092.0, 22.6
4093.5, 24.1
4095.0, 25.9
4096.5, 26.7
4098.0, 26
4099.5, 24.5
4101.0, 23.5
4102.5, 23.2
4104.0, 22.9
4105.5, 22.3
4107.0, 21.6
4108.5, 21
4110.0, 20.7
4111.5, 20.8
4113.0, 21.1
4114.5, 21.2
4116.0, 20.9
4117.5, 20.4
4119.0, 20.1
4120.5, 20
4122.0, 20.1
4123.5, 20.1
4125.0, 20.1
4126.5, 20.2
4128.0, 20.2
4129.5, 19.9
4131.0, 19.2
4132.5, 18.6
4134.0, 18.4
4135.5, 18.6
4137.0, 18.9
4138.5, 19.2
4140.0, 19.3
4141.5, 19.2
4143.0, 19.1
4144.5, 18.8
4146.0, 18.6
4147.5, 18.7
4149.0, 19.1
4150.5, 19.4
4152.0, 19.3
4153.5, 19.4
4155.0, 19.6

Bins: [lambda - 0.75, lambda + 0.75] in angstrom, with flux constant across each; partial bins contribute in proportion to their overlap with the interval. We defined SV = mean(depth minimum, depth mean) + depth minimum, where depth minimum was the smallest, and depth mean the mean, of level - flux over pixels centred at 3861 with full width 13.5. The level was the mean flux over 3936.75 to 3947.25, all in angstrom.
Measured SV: -17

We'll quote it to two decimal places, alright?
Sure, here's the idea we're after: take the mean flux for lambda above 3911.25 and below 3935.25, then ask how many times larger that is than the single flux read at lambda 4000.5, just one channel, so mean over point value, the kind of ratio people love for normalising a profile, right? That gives 1.14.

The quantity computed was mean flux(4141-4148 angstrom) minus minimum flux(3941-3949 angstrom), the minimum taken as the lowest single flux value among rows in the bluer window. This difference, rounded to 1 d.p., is -2.0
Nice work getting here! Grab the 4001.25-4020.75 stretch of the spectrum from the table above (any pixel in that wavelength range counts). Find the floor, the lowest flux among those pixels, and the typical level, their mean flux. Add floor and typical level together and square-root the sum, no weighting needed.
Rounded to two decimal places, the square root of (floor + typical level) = 6.27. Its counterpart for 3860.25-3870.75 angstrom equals 7.34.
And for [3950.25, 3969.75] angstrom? 6.74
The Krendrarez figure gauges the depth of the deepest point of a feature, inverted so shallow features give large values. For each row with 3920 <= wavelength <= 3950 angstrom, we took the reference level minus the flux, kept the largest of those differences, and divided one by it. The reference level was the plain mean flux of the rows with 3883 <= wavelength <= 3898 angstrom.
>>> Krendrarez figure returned 0.30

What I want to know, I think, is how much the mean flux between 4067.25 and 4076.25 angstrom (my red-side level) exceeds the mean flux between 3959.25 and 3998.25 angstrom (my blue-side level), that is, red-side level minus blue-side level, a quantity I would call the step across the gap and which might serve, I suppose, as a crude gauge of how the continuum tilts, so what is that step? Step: -2.4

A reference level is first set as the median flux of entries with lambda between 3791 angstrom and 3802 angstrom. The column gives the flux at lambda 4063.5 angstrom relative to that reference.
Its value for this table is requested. -2.6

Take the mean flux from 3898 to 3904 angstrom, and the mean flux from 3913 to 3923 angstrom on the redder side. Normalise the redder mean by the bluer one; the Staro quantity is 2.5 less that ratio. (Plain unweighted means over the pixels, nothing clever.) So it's 1.53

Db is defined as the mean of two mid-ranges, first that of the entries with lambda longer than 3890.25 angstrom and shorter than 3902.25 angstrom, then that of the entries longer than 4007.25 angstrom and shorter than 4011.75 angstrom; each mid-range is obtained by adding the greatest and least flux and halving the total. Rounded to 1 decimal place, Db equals 22.4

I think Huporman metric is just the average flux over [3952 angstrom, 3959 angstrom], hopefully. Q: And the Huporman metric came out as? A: 22.7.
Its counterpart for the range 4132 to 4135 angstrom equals 18.5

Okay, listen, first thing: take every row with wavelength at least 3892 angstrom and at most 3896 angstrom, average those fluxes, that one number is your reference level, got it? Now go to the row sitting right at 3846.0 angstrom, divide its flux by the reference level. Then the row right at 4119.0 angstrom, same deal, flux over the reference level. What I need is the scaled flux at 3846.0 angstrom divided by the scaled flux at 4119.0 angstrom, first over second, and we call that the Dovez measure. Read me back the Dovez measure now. 1.12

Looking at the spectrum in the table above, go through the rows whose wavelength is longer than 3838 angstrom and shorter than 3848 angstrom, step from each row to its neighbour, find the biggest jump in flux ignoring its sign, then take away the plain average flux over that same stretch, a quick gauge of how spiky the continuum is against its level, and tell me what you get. -23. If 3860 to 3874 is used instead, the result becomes -26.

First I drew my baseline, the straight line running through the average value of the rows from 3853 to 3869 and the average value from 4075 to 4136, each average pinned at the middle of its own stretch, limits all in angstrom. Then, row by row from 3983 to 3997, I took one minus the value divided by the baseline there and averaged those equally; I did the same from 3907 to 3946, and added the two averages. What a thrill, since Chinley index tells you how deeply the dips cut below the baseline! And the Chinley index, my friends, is 0.27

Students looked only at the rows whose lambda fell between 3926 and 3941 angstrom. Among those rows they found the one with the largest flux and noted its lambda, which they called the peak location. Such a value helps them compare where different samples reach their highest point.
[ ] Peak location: 3939.0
